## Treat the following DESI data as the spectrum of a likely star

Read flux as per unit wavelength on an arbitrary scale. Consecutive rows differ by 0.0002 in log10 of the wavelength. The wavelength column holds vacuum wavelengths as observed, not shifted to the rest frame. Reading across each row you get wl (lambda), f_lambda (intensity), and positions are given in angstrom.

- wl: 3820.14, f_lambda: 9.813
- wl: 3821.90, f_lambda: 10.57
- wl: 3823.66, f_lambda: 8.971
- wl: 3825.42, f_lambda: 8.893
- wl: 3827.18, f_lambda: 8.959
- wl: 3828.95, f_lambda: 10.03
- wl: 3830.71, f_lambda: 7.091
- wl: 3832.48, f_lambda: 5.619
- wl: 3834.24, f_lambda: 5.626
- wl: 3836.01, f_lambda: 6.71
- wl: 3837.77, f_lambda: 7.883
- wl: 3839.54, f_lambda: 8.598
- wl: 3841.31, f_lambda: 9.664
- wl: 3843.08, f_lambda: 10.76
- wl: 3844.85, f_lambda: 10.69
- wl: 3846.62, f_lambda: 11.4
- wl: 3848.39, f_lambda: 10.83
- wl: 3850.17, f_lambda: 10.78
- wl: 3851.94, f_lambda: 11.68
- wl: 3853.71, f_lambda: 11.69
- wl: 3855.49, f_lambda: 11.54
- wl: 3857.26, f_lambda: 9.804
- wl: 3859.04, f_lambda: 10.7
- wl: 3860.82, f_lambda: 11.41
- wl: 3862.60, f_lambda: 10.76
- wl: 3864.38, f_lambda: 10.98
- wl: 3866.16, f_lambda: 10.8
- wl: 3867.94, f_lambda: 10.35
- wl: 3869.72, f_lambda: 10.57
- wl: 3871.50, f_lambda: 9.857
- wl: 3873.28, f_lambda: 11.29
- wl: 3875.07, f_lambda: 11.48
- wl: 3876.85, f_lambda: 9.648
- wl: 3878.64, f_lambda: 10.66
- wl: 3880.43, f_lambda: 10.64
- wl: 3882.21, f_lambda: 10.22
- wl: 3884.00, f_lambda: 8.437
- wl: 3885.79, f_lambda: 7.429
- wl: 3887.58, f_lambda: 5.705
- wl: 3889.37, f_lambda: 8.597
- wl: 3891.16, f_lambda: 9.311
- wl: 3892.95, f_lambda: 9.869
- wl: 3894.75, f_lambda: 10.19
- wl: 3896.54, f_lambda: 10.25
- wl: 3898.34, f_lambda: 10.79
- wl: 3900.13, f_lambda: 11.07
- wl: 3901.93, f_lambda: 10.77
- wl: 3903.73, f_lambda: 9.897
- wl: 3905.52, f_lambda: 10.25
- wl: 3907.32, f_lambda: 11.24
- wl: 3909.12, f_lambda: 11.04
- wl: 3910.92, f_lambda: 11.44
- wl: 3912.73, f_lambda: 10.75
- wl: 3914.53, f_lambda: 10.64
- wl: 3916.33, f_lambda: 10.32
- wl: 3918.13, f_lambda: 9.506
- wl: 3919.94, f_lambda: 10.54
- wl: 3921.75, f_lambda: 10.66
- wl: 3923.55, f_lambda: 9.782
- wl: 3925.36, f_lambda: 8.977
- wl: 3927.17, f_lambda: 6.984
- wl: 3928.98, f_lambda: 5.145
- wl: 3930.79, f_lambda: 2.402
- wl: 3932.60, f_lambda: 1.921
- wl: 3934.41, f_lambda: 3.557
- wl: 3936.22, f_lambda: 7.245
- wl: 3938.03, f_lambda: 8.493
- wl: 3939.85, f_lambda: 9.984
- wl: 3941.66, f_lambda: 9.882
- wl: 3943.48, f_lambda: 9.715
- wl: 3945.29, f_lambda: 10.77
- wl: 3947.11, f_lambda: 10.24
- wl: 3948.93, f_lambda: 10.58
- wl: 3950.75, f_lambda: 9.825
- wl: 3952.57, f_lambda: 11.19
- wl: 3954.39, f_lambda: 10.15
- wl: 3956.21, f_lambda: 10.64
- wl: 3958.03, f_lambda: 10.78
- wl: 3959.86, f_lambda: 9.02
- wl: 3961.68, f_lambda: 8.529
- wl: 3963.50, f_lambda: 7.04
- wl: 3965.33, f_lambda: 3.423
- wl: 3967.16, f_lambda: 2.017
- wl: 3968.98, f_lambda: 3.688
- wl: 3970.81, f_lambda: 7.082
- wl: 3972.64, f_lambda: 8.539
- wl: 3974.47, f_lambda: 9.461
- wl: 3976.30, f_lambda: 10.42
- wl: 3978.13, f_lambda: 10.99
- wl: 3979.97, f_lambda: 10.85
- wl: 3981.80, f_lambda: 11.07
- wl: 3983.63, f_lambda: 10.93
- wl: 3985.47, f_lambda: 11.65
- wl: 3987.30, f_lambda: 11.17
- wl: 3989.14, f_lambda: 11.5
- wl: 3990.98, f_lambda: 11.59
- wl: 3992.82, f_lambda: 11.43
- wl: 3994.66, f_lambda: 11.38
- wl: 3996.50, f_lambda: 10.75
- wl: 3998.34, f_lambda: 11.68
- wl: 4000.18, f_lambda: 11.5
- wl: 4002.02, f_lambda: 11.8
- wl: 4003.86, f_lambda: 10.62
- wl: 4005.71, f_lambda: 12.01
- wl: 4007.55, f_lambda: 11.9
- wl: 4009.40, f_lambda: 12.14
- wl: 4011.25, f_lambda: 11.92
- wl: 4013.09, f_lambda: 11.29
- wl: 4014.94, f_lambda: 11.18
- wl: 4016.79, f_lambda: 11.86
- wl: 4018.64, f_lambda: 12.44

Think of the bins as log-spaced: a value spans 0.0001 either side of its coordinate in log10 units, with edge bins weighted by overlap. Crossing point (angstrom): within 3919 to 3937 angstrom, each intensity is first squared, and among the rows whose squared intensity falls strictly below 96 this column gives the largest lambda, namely 3936.22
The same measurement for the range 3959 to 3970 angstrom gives 3968.98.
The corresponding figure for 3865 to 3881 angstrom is 3876.85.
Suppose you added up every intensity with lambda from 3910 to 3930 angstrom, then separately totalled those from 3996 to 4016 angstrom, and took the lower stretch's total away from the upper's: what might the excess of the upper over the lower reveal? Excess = 22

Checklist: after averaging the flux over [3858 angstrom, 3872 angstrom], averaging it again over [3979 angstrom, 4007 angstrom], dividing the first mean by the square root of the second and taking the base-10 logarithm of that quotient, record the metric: 0.50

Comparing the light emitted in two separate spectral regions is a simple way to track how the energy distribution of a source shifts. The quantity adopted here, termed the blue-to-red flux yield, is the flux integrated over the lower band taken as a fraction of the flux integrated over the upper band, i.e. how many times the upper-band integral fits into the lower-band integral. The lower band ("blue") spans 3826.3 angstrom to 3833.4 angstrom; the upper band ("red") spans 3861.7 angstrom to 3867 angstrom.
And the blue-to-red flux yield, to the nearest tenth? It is 1.0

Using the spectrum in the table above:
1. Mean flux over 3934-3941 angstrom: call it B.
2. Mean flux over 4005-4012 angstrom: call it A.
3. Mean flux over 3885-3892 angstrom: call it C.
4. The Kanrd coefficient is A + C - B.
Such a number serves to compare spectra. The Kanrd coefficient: 12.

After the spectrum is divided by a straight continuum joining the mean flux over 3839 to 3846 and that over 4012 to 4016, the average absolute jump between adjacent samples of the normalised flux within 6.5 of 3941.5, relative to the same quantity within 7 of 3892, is 0.77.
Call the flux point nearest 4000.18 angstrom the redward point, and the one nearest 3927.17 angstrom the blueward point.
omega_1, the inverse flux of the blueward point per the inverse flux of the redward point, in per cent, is 165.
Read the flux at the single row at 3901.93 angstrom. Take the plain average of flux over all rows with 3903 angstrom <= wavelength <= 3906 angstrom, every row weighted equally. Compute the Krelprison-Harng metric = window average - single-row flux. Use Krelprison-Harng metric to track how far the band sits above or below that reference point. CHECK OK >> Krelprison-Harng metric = -0.7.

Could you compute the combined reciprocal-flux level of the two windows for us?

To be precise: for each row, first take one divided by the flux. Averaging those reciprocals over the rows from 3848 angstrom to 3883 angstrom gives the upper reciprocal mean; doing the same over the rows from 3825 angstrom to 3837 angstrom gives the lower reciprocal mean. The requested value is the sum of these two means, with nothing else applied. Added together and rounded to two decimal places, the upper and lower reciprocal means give 0.23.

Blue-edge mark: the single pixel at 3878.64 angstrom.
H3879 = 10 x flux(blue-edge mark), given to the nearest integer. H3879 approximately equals 107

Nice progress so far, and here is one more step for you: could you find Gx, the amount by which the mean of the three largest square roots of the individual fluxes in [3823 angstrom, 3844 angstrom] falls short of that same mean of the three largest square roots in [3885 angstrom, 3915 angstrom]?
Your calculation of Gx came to 0.169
